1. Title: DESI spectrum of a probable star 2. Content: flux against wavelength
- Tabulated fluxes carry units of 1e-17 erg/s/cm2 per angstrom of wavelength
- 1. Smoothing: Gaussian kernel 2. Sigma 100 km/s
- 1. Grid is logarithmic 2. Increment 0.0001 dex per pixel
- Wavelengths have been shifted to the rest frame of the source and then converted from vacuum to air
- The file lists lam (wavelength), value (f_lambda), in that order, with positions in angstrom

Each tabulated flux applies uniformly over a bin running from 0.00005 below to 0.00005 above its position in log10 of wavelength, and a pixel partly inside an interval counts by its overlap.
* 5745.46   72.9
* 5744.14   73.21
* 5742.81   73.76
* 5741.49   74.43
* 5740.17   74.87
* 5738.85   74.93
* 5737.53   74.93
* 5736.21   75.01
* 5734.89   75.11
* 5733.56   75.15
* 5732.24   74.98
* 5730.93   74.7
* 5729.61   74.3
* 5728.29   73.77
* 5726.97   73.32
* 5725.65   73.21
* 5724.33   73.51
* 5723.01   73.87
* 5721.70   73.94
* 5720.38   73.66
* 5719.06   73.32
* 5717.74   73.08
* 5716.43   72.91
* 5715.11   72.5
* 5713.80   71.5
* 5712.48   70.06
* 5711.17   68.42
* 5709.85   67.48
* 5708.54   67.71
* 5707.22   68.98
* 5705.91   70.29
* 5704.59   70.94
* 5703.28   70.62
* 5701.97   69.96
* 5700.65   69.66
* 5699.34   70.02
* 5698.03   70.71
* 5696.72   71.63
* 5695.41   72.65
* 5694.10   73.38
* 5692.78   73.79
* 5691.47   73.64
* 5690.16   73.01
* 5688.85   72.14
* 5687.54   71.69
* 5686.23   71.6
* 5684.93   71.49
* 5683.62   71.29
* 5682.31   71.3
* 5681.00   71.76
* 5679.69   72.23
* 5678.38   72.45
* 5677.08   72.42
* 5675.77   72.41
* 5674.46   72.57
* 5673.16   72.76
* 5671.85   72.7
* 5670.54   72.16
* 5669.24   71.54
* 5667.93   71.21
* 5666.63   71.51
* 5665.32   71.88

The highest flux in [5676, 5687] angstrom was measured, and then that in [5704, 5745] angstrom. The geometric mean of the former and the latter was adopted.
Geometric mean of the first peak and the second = 73.8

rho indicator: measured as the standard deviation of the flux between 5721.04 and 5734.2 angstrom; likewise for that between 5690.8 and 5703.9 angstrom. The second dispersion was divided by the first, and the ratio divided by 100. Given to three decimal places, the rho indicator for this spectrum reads 0.024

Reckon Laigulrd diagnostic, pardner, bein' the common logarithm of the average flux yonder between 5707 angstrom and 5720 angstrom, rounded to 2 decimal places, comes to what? 1.85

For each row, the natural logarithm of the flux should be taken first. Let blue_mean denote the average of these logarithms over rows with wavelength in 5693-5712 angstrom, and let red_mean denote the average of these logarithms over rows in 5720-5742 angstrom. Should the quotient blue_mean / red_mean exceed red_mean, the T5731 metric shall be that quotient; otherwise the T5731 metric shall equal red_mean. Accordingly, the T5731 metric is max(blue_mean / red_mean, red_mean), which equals 4.309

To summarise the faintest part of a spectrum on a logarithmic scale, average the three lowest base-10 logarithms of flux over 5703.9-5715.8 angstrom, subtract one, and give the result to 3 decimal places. 0.832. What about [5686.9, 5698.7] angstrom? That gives 0.853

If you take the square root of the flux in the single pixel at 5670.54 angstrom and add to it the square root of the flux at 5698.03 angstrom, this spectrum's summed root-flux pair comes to 16.9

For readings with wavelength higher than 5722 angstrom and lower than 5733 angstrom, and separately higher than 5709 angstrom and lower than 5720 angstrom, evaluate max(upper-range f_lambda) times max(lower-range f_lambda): 5498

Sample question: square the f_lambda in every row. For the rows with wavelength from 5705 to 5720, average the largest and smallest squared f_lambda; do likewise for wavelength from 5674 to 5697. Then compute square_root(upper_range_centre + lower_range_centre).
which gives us 101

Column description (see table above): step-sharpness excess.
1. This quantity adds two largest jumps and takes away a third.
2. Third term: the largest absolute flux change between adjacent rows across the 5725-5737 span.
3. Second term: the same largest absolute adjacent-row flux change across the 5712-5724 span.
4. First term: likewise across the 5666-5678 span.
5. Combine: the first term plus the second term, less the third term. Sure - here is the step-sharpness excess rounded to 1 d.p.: 1.5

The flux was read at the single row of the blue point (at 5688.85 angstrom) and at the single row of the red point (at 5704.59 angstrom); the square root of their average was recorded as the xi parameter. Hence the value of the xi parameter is 8.46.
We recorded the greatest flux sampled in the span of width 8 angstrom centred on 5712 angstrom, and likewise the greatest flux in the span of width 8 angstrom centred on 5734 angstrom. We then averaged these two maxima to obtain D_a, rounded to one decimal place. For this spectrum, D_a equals 73.8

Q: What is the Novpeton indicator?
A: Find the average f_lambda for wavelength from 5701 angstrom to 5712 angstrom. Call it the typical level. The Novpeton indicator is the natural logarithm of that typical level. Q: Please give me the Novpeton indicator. 4.24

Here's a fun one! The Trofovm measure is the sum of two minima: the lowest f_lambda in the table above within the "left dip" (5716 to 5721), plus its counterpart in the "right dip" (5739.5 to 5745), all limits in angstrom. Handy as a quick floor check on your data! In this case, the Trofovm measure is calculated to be 146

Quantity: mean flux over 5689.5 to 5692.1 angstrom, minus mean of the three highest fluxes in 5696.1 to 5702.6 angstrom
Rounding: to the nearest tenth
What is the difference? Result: 2.5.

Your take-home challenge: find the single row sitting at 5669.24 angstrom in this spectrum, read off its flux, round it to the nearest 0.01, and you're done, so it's 71.54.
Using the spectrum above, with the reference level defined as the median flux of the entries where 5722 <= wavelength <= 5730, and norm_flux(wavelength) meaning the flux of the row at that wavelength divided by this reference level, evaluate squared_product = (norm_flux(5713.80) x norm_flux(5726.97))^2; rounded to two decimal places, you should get 0.93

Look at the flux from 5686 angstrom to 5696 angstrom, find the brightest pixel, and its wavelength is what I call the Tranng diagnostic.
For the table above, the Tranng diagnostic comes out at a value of 5692.78 angstrom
